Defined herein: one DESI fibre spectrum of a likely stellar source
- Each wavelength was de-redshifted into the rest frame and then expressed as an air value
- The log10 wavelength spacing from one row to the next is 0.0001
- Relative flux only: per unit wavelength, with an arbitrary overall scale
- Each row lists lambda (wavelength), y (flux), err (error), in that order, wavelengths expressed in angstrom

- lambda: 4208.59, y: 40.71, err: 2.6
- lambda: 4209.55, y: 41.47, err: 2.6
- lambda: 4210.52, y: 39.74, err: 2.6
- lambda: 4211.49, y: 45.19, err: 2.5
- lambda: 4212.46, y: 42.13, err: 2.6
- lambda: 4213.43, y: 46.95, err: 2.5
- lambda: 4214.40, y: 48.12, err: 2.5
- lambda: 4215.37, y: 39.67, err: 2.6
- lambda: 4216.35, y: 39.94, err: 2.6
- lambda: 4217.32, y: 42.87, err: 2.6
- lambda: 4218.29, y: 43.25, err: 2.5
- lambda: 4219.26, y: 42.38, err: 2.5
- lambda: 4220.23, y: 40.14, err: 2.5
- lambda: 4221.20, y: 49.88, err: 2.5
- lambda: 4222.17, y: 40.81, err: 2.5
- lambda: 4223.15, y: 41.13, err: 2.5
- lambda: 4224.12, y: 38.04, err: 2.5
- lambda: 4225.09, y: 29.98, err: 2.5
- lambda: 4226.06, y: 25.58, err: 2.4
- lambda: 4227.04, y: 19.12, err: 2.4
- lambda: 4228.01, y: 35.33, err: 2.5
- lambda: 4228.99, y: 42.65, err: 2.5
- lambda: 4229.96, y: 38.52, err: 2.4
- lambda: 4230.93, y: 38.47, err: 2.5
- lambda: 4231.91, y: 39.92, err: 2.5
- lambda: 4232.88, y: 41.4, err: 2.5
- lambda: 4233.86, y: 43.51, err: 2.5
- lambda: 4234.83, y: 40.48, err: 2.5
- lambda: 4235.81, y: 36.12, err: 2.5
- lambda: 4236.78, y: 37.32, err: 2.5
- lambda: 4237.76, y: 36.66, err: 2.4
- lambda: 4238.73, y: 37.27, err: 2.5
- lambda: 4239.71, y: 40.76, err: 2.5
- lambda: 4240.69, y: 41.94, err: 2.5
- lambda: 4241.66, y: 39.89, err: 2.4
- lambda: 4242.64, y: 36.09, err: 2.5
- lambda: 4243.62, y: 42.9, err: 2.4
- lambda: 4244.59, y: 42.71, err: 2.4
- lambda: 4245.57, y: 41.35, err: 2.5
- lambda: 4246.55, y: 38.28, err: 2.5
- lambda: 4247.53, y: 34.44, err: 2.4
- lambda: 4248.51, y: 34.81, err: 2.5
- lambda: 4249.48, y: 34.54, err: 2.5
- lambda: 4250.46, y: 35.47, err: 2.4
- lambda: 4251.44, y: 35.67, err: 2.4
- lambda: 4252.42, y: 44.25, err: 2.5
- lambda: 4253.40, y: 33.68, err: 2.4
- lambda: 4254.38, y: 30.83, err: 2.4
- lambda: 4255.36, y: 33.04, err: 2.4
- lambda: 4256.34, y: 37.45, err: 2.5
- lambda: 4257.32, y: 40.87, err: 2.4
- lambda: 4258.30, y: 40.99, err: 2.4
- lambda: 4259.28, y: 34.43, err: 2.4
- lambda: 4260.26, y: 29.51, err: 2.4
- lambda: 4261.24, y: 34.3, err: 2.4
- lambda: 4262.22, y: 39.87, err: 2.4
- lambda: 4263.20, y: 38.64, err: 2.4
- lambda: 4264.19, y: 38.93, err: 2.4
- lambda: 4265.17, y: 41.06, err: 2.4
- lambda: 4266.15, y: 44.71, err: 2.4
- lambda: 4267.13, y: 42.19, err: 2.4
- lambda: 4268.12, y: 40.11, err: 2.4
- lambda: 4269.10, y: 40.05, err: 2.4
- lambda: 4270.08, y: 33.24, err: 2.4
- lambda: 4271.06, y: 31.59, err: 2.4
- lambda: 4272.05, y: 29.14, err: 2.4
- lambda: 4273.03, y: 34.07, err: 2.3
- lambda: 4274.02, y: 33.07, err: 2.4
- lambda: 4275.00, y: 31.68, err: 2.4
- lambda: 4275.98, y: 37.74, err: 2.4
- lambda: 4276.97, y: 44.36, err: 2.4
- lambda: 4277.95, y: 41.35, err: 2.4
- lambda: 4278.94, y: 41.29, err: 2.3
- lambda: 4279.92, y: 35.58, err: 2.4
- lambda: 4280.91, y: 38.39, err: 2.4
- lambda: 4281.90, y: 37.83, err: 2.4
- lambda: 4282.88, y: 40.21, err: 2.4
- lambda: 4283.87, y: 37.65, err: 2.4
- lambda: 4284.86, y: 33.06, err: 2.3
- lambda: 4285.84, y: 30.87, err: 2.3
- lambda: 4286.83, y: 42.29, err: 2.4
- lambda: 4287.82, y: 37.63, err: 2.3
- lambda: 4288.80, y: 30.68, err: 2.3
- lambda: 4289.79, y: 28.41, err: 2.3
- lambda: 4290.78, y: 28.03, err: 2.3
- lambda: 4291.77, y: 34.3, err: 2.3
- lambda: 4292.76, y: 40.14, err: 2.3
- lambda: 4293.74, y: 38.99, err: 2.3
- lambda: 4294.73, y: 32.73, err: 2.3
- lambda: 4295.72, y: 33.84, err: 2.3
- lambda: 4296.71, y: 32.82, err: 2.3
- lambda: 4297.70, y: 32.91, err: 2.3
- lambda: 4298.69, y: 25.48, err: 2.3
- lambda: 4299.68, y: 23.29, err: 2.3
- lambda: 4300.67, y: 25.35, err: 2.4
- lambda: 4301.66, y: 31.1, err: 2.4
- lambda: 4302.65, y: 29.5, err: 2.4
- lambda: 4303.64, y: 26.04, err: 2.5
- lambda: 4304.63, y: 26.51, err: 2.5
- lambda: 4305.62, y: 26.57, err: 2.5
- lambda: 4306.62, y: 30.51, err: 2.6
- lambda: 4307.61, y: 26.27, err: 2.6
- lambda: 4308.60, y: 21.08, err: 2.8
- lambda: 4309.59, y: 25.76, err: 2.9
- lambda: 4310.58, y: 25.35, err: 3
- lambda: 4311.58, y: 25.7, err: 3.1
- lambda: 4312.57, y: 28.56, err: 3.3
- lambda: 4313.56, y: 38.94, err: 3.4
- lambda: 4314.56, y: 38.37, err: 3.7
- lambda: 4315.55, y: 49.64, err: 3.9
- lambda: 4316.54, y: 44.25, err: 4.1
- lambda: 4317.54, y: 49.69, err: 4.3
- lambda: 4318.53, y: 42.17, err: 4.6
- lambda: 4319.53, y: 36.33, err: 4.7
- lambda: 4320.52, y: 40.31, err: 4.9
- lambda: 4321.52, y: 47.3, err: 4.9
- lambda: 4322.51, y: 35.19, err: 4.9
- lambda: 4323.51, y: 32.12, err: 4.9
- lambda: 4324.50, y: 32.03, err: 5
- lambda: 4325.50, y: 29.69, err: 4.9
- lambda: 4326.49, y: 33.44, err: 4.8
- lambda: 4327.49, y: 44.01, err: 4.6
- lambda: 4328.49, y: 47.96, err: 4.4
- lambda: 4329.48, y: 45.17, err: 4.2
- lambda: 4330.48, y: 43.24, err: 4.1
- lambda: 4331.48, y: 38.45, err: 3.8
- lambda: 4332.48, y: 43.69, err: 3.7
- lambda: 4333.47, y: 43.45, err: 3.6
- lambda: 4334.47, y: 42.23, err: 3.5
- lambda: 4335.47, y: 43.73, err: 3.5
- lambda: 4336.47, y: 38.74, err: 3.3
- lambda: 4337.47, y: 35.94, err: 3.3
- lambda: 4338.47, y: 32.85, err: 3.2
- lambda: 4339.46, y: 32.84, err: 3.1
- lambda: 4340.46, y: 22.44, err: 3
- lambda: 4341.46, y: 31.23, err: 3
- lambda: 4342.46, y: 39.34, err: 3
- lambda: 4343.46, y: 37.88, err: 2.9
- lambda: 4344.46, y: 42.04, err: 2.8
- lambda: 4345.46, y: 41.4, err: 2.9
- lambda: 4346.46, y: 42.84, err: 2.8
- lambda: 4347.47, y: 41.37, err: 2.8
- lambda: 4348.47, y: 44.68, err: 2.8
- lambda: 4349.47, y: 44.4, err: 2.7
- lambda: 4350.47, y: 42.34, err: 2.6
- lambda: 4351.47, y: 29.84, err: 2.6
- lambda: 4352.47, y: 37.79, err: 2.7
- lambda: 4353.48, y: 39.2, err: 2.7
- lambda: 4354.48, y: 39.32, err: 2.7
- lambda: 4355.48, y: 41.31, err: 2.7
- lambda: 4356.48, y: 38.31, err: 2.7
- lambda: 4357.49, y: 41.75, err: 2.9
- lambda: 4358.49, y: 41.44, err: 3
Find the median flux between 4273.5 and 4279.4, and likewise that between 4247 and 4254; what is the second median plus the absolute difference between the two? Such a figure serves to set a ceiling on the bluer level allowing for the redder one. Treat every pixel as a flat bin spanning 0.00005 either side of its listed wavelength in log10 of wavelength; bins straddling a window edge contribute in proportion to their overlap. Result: 40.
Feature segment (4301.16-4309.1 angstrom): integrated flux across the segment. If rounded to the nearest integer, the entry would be 216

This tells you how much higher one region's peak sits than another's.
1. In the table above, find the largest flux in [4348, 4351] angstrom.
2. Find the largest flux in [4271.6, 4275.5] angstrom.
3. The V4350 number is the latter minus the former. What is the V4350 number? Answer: -11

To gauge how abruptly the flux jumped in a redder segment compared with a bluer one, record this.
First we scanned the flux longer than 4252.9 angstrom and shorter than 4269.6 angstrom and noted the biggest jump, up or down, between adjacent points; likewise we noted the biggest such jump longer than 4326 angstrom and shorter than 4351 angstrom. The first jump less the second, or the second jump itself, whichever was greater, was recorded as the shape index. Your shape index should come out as 10.6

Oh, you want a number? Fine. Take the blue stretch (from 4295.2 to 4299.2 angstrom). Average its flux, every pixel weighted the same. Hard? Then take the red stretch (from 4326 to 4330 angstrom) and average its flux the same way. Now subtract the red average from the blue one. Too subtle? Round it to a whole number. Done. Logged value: -11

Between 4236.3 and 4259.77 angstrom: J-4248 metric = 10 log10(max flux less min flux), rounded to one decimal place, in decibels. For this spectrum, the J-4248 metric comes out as 11.3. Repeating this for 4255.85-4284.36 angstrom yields 11.9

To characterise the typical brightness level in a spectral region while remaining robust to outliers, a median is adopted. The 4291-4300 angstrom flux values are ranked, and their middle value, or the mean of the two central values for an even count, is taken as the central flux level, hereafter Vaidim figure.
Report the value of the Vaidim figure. 33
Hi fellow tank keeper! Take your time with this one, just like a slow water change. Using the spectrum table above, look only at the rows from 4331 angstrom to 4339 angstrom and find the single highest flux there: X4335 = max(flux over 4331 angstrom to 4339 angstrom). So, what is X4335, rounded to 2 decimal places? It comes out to 43.73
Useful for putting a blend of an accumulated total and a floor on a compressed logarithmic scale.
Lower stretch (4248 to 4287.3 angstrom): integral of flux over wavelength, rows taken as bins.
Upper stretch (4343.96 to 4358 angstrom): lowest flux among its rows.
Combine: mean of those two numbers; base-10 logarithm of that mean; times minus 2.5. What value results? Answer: -7.18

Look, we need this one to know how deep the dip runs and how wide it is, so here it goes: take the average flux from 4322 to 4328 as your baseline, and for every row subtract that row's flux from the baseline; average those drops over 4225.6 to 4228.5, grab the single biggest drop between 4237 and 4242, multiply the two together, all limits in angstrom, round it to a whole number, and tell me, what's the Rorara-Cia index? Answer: -17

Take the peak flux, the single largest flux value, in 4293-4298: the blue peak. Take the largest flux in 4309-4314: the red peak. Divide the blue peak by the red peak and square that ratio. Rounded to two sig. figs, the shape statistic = 1.0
